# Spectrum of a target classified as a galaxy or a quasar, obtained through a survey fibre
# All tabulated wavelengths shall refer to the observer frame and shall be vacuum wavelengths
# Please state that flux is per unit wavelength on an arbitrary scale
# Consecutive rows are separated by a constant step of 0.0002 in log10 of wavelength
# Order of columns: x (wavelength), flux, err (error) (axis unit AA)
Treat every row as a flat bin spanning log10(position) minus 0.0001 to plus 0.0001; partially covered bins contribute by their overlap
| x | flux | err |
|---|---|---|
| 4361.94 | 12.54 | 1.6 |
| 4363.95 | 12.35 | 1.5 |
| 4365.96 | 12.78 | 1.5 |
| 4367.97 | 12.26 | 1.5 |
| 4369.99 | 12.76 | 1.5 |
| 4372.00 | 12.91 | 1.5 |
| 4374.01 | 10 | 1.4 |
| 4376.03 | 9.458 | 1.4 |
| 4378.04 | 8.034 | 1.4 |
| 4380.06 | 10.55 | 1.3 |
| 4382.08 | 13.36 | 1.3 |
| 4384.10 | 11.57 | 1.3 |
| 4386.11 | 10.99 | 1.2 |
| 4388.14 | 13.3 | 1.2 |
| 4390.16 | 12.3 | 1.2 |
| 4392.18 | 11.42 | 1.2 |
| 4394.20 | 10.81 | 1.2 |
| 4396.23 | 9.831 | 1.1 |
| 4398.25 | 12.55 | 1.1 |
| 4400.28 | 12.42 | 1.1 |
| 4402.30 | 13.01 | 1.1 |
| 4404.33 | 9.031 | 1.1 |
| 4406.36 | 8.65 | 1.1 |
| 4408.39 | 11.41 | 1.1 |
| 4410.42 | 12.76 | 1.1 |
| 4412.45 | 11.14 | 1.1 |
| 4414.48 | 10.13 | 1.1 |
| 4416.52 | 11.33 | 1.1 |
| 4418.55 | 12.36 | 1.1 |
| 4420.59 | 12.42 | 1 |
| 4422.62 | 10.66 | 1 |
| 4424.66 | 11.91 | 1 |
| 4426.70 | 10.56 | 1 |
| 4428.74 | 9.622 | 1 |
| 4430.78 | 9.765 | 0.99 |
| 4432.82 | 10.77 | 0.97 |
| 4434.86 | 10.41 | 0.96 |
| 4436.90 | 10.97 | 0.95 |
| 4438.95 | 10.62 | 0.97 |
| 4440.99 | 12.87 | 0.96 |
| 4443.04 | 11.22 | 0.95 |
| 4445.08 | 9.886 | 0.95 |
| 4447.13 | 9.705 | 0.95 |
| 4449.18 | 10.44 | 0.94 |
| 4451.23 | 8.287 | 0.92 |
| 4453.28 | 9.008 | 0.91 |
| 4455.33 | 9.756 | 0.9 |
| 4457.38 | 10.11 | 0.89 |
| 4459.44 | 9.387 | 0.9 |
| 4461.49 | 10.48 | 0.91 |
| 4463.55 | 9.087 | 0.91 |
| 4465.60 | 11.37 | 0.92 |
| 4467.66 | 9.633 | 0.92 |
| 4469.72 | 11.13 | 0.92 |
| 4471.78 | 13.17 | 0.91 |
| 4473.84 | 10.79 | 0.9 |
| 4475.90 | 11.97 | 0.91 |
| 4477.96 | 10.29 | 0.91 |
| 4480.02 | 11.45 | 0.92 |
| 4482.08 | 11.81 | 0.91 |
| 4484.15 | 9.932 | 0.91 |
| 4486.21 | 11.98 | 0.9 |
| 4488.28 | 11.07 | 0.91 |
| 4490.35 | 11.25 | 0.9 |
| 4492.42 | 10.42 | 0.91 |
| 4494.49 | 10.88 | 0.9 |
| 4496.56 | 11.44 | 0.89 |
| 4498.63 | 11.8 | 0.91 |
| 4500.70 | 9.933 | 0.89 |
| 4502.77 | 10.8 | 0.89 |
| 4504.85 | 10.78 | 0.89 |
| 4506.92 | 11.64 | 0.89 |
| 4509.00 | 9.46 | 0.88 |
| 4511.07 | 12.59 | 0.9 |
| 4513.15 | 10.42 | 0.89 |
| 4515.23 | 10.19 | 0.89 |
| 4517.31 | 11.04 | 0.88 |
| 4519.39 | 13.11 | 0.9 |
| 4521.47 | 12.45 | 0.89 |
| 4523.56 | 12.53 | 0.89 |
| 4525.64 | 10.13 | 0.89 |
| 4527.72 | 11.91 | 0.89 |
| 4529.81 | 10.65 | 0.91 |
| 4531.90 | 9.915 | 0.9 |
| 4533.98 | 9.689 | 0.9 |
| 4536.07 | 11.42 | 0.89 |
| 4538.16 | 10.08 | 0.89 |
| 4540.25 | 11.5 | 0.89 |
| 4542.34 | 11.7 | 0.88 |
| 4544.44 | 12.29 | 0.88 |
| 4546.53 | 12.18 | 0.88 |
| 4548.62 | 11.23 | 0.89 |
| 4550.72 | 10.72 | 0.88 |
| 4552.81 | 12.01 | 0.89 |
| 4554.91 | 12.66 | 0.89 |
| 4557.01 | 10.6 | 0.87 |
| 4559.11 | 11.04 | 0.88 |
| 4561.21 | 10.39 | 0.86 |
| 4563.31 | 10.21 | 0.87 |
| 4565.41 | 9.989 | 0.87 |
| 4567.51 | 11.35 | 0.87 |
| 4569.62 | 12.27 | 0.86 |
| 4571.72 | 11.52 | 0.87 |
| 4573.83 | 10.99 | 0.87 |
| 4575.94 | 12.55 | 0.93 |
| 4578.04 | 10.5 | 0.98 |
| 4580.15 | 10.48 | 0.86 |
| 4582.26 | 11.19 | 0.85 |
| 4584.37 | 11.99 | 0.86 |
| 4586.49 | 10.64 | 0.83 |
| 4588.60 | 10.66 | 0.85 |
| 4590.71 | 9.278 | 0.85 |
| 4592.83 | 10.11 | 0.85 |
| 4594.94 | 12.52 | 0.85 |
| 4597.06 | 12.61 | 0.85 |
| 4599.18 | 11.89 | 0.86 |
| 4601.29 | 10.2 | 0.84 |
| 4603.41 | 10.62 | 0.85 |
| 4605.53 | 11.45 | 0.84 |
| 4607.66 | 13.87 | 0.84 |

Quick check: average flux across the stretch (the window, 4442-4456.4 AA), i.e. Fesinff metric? 9.8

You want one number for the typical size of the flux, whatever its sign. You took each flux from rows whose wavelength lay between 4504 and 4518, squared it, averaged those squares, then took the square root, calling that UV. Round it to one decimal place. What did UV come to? 10.9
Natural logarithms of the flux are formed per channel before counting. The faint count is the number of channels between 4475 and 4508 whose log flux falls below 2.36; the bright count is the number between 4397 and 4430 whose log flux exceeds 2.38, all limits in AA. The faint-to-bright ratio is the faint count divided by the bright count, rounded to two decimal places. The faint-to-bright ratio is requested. 0.40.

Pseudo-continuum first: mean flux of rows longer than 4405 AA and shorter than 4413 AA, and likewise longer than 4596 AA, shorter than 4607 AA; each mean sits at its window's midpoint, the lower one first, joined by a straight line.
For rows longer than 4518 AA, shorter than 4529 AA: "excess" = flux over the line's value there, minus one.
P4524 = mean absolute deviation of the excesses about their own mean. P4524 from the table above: 0.072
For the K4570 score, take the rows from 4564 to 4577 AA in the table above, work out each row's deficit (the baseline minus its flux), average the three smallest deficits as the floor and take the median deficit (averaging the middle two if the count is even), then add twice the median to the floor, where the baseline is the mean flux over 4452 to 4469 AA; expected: -5.4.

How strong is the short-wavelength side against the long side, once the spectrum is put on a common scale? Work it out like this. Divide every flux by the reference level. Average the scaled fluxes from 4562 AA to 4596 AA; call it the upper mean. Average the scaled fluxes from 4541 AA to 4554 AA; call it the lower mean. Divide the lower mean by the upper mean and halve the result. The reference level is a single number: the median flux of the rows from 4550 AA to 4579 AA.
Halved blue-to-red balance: 0.531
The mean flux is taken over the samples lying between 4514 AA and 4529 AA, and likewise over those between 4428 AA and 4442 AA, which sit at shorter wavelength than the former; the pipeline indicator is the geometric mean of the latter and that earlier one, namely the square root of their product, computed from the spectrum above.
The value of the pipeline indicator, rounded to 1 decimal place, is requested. 11.2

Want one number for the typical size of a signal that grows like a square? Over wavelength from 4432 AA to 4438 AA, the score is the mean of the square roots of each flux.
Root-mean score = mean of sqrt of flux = 3.27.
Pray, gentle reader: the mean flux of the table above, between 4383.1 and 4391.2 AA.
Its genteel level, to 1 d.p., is 12.0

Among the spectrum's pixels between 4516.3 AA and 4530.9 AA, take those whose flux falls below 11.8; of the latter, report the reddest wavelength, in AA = 4529.81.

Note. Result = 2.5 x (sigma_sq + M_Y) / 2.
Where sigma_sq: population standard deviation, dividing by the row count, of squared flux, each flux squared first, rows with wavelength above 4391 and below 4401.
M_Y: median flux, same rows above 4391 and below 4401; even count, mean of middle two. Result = 42.9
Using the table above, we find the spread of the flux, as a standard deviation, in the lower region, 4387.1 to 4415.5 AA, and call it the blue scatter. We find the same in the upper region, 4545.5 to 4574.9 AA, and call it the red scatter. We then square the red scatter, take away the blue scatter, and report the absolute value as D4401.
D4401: 0.8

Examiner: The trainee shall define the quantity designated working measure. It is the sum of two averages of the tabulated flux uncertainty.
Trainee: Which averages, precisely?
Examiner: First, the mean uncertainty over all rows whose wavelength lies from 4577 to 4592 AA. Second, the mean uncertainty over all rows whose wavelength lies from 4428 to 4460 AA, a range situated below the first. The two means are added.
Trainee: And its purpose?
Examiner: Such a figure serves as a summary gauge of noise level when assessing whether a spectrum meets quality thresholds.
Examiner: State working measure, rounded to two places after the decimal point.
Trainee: 1.81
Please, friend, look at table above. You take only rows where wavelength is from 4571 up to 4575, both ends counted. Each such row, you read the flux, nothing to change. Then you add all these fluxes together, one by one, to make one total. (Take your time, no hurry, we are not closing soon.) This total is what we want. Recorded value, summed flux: 22.5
